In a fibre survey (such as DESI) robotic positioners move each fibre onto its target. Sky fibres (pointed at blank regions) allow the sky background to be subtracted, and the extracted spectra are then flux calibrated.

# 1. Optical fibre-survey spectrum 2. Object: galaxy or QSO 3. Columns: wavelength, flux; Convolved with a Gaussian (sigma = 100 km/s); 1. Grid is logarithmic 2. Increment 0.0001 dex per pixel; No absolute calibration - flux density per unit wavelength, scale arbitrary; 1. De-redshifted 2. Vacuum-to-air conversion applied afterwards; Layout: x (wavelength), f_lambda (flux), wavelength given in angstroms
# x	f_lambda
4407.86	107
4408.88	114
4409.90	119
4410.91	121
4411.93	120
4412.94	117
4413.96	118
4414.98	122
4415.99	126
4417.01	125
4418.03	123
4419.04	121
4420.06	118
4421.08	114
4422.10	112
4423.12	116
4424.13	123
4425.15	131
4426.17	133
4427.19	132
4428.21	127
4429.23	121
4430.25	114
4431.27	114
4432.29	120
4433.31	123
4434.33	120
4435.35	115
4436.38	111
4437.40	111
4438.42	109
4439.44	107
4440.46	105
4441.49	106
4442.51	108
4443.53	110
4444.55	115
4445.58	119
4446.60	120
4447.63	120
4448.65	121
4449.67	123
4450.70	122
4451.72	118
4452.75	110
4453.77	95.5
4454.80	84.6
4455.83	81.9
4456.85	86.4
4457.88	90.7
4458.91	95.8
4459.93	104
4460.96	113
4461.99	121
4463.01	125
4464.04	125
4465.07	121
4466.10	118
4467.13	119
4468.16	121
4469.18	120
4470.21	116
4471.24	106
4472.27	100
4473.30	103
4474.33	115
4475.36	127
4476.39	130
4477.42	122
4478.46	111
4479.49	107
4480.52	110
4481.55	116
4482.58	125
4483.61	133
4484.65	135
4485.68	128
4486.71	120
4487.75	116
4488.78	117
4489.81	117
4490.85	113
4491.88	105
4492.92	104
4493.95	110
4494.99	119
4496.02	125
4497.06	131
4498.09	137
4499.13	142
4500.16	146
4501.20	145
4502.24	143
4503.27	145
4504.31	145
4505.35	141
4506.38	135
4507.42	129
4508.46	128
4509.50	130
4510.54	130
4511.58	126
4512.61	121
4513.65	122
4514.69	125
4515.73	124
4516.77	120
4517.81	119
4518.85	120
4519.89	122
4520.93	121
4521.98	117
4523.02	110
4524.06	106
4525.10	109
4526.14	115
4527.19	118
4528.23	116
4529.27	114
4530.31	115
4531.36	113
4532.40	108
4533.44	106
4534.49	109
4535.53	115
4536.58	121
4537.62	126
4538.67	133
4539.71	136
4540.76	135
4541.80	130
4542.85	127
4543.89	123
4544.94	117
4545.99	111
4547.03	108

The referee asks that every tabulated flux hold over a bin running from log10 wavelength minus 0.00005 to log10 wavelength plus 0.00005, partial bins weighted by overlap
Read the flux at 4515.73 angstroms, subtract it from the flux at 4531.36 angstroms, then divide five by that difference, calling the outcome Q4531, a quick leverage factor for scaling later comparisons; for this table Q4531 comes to -0.5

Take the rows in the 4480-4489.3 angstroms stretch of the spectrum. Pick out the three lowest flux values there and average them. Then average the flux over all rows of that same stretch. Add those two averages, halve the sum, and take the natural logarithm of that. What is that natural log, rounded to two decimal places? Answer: 4.77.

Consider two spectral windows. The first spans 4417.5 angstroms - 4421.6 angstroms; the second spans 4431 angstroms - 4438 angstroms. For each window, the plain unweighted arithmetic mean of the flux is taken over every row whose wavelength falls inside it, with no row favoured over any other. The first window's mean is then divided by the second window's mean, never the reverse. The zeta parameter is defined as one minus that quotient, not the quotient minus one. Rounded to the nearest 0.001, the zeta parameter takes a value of -0.023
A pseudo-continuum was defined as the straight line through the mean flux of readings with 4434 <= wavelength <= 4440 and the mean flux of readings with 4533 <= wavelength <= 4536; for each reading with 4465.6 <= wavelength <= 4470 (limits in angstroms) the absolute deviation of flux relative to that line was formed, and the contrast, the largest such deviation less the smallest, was 3.0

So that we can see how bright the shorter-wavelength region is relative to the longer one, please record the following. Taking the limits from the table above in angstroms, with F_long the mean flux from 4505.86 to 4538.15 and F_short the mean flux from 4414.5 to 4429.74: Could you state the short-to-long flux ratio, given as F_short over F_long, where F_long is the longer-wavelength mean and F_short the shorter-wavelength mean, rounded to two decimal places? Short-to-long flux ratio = 1.03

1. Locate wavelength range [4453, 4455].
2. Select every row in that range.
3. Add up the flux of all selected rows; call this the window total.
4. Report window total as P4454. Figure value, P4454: 180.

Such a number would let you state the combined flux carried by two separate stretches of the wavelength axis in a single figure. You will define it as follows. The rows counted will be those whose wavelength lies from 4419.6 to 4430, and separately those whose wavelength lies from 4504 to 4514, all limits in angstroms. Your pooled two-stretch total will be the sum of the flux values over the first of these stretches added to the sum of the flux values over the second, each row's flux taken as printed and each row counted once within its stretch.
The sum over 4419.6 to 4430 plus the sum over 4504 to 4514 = 2534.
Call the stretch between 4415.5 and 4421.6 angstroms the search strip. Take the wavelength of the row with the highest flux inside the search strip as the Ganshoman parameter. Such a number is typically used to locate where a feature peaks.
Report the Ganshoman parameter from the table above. 4415.99 angstroms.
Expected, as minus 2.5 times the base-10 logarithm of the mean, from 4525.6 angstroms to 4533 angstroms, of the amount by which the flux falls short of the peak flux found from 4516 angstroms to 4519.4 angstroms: -1.9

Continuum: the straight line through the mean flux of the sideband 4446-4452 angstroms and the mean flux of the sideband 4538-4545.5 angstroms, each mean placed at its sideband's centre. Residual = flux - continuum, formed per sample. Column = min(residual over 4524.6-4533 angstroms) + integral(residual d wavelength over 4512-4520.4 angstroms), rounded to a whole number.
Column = -60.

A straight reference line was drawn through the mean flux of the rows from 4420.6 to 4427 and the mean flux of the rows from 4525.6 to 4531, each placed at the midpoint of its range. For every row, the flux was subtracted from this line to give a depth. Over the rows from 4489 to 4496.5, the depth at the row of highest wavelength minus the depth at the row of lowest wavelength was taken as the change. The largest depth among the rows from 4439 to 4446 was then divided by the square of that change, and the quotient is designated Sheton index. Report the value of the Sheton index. 0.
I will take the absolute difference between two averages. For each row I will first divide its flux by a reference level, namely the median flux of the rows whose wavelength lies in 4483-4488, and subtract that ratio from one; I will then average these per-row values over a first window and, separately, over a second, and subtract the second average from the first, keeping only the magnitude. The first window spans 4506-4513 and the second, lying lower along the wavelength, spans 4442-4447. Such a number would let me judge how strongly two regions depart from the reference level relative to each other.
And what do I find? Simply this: 0.11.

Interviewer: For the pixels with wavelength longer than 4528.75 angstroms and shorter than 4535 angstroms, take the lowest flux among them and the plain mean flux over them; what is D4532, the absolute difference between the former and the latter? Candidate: 4.8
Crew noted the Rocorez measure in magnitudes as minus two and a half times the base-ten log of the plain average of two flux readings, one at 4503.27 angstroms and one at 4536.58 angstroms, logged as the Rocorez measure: -5.31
